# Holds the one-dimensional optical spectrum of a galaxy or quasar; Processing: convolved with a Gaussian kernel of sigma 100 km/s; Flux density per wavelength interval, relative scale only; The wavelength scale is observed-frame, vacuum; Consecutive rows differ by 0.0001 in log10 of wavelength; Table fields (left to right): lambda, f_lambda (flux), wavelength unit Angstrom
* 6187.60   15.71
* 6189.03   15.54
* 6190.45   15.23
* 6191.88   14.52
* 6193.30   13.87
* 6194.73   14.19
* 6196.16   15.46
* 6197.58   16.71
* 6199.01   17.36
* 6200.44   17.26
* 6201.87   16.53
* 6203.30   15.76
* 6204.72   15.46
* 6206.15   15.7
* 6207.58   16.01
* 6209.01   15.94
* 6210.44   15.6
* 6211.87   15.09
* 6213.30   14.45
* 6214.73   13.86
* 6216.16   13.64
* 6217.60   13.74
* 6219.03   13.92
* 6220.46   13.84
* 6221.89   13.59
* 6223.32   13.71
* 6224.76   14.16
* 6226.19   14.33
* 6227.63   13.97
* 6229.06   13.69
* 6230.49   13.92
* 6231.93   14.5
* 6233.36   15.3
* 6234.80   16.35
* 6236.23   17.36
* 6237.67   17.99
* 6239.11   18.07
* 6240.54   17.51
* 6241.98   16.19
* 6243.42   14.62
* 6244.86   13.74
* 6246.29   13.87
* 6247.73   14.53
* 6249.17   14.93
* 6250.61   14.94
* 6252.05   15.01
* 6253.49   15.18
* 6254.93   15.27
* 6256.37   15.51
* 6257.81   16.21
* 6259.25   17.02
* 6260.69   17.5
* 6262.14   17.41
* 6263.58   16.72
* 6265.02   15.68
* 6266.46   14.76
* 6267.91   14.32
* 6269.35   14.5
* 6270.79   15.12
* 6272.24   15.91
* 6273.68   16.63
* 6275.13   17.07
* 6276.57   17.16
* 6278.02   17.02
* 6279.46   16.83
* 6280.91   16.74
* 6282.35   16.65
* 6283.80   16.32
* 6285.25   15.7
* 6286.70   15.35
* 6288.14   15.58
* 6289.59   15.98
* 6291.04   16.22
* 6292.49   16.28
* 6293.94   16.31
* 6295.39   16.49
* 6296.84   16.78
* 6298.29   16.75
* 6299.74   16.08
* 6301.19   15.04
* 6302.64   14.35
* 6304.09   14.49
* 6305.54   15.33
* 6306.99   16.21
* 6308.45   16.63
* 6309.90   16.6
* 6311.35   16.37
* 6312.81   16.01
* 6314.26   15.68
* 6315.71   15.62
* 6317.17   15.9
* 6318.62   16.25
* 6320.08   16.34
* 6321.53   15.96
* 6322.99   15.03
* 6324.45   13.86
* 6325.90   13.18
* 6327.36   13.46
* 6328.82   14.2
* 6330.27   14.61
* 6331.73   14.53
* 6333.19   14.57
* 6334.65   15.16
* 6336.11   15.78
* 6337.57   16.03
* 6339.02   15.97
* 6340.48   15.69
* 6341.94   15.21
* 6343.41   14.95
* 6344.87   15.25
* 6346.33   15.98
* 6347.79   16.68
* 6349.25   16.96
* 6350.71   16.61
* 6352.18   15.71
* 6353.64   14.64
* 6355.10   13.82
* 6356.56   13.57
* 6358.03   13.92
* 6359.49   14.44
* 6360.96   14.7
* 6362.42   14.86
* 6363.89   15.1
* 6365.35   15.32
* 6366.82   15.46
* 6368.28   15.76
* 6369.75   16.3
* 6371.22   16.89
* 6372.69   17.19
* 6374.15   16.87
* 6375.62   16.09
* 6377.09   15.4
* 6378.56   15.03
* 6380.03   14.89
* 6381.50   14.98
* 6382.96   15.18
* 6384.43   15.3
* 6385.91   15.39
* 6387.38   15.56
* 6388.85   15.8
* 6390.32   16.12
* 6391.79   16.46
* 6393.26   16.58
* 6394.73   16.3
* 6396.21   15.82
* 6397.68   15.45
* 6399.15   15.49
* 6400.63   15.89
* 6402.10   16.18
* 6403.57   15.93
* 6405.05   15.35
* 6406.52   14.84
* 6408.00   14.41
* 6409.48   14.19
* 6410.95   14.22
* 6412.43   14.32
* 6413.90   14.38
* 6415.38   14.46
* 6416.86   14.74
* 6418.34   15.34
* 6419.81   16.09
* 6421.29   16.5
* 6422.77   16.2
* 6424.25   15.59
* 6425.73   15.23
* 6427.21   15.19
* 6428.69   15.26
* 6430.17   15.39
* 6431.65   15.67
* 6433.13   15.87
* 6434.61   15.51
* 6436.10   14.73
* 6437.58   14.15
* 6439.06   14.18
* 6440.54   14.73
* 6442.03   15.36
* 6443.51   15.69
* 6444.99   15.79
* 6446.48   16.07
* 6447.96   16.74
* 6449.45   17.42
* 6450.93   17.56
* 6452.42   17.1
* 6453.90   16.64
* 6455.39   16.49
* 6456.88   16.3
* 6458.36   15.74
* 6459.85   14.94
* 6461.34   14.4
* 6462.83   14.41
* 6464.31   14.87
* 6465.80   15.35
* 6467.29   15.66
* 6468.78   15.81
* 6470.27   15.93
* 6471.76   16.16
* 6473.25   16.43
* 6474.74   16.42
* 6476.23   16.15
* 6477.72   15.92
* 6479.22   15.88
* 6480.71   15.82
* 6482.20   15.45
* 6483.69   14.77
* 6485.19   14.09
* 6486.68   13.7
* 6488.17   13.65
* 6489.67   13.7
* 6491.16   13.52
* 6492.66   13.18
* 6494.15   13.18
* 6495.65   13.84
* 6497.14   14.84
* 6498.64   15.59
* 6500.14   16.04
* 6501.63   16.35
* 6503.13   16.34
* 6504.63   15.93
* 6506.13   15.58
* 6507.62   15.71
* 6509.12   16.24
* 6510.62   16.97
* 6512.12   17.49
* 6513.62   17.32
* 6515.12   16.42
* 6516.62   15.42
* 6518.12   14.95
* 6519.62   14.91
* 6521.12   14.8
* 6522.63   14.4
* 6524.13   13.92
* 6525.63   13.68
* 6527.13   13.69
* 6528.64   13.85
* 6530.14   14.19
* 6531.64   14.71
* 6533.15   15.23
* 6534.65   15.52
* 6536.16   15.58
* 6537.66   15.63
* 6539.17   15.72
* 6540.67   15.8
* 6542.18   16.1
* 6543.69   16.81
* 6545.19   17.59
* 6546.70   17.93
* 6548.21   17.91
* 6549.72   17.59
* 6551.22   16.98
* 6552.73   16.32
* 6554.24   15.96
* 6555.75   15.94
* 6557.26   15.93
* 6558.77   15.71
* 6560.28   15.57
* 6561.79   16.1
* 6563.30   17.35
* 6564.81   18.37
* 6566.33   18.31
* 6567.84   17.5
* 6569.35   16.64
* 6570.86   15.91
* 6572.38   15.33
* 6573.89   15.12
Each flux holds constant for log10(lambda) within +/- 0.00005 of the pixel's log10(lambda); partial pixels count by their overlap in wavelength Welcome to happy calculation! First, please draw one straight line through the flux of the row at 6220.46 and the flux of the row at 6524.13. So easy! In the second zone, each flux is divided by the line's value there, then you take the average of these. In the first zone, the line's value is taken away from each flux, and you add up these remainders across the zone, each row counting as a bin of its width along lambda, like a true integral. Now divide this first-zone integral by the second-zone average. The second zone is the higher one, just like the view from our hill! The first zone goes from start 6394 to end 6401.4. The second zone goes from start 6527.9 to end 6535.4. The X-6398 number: 13.3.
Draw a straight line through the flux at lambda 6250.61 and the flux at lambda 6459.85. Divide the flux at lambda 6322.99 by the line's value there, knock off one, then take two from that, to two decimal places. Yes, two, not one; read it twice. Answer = -1.99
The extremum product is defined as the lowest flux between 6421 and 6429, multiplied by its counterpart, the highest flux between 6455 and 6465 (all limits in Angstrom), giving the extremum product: 250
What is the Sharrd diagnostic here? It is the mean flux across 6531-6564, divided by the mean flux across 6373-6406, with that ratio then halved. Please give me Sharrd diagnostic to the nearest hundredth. 0.52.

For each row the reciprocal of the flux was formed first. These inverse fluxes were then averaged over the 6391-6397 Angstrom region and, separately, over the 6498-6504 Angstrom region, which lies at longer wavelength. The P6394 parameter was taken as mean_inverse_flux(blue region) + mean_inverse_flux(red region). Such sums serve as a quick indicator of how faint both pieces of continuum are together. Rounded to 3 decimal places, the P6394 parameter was 0.124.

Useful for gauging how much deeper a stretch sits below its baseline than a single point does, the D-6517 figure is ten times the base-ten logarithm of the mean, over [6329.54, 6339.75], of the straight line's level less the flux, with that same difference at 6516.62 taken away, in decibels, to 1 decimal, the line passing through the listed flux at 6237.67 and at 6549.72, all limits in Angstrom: -3.8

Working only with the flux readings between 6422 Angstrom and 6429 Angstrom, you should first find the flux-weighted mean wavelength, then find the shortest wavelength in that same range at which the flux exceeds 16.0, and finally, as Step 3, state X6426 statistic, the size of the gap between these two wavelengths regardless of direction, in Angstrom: 2.9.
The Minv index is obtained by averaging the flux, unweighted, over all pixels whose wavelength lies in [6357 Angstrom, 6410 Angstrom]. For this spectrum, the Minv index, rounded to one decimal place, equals 15.5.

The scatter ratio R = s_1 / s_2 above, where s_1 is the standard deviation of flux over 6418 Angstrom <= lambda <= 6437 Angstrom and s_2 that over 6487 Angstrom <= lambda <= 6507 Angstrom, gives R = 0.38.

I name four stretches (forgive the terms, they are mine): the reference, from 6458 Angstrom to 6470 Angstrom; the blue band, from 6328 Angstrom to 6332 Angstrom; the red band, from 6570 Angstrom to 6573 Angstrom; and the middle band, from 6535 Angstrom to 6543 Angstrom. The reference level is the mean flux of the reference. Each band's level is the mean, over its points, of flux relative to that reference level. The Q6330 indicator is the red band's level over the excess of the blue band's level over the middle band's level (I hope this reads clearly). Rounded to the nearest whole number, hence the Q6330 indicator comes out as -12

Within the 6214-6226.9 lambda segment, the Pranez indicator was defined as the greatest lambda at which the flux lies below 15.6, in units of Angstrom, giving 6226.19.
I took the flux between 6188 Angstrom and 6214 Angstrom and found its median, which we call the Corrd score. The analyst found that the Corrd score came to 15.6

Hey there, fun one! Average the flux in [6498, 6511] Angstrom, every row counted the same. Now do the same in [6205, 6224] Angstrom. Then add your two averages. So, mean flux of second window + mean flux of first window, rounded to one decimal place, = 30.6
